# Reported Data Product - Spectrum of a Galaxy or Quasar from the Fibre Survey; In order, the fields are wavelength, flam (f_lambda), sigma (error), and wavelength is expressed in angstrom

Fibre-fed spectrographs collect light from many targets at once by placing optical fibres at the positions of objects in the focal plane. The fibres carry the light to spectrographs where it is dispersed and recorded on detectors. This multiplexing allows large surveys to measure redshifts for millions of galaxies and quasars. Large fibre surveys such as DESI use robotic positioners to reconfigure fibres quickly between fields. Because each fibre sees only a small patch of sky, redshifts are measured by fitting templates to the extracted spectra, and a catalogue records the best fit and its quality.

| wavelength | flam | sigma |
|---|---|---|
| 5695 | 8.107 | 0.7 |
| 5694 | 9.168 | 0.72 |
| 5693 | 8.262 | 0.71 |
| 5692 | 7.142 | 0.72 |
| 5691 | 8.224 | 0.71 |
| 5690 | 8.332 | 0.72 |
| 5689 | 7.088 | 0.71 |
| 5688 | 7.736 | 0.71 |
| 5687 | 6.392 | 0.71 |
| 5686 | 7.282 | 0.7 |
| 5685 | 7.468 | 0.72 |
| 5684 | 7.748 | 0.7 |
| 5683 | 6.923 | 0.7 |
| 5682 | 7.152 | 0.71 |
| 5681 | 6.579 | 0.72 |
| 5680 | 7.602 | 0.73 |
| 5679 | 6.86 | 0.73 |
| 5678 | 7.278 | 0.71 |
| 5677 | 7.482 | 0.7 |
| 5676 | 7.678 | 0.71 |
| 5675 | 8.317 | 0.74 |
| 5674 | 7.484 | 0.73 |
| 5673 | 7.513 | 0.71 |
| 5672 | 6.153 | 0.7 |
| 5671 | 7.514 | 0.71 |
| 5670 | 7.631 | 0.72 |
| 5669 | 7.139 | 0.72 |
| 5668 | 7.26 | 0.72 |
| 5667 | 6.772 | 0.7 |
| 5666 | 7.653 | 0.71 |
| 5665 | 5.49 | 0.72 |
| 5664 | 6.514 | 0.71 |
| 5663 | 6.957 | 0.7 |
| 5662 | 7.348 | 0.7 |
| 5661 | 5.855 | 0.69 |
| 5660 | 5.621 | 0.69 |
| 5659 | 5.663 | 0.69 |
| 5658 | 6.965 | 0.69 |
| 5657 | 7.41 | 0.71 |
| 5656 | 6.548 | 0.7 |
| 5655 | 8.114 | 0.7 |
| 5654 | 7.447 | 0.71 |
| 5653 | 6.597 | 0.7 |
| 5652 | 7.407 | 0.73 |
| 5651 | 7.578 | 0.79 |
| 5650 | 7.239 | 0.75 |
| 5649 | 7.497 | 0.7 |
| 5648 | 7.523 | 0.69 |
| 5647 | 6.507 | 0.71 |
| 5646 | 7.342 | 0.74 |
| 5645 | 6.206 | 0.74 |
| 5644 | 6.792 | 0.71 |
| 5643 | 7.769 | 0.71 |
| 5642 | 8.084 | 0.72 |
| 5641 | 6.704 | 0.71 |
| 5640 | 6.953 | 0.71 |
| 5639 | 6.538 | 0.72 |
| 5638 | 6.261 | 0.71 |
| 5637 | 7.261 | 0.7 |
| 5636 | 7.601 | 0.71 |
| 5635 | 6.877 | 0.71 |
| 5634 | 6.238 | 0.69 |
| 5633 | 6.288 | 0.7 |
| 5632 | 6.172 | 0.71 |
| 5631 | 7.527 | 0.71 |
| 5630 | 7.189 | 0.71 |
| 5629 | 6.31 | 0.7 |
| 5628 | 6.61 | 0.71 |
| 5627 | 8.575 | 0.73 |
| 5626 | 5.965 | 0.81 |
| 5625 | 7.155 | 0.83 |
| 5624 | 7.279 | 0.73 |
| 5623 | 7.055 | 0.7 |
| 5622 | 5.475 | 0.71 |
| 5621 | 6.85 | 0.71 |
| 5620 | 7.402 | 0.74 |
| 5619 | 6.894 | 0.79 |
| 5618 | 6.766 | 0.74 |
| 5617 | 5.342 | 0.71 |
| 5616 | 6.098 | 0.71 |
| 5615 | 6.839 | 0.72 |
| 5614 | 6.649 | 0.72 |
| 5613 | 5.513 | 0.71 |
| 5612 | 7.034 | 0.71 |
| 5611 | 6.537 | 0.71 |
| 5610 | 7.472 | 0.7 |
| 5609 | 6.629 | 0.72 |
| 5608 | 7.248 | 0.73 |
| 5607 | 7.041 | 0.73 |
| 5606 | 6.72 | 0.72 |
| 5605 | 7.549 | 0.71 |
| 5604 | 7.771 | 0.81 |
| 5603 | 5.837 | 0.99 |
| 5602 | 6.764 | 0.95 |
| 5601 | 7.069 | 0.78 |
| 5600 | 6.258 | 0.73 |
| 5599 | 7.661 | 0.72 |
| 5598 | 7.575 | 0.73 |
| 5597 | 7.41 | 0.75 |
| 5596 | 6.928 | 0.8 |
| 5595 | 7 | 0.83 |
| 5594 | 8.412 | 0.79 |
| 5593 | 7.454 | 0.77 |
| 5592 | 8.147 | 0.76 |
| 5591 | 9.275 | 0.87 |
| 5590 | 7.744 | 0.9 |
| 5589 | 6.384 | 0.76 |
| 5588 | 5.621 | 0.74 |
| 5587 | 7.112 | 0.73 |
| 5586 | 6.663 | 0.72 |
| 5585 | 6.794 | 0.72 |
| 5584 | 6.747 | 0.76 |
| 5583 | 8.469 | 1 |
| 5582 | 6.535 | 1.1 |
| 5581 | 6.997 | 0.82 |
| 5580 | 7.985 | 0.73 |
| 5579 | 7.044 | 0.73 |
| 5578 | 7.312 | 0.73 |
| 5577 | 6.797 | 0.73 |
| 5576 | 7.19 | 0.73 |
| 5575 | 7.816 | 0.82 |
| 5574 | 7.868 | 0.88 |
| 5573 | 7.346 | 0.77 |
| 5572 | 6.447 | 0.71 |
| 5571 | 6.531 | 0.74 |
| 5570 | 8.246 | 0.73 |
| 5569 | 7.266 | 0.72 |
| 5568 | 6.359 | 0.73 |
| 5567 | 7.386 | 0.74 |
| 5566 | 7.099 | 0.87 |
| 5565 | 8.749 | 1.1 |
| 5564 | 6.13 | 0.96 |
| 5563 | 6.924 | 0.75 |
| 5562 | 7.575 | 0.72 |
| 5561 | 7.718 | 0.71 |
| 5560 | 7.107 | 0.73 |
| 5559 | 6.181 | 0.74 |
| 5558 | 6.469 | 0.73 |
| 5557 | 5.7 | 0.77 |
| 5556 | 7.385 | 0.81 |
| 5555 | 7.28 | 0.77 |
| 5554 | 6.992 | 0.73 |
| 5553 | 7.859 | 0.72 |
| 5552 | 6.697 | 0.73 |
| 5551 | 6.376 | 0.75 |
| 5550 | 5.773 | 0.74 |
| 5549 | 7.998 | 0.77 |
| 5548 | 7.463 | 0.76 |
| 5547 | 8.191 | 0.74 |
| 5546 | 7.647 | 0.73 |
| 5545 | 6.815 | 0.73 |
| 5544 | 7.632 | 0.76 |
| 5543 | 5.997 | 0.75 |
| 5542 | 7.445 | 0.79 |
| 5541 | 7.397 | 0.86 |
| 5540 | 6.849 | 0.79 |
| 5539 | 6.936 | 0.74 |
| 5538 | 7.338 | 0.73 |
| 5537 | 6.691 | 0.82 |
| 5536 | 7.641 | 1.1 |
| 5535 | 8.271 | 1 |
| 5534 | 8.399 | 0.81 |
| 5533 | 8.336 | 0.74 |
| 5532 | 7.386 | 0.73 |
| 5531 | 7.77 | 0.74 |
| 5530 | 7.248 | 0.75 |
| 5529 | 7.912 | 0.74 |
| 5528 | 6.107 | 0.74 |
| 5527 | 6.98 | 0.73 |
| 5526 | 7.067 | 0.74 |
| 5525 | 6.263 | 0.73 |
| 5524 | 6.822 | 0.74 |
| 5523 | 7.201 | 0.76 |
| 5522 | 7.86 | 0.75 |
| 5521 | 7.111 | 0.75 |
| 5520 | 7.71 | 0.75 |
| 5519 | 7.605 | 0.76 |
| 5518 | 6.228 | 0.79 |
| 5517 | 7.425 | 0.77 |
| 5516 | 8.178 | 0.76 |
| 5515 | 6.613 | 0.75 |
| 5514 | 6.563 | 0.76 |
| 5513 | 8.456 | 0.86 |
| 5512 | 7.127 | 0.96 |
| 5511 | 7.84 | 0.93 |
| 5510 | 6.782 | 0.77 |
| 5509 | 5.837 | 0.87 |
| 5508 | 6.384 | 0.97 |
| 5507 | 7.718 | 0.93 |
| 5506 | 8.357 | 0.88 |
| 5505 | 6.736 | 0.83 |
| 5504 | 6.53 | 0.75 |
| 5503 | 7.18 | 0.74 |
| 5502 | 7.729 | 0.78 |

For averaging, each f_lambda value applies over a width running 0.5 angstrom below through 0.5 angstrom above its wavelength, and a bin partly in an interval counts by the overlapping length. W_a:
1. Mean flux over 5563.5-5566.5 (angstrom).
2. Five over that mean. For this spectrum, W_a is 0.683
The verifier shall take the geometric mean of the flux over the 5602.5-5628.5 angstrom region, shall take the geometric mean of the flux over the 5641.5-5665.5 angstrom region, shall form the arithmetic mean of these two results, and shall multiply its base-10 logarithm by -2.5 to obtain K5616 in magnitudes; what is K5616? -2.08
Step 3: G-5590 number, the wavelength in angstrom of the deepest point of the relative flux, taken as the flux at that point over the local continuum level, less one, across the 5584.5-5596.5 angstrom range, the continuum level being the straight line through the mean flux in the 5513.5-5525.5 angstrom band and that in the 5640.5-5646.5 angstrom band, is 5588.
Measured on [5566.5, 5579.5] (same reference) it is 5568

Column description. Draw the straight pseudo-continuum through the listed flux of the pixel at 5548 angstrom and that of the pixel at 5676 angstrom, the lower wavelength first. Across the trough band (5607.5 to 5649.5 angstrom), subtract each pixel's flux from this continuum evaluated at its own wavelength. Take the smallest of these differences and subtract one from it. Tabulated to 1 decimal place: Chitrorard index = -2.0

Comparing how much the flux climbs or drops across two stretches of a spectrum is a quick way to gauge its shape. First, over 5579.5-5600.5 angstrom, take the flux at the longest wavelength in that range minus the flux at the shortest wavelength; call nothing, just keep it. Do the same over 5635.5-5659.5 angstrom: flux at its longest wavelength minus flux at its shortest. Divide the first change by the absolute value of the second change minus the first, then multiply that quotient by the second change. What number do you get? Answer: 15.9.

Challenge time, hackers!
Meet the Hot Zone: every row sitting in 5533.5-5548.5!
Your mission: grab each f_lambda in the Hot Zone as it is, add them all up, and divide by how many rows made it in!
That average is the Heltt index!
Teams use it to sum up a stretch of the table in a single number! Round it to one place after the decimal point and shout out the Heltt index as 7.4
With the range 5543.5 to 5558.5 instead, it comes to 7.1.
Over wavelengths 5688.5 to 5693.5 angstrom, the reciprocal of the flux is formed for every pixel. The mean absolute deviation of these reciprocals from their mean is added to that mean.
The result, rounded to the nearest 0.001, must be 0.138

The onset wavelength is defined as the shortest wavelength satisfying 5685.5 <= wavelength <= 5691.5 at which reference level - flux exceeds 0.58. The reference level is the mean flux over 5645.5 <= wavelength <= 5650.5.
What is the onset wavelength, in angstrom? 5687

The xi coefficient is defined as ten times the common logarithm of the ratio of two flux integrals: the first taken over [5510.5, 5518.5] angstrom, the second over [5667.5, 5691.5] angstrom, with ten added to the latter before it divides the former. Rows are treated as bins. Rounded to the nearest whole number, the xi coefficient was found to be -5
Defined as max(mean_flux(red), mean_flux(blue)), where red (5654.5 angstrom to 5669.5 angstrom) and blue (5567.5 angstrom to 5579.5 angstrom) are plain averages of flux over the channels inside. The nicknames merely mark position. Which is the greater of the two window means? 7.19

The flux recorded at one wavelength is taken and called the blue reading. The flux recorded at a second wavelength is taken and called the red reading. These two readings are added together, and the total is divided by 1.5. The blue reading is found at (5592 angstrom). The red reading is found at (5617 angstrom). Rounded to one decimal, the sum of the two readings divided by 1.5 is 9.0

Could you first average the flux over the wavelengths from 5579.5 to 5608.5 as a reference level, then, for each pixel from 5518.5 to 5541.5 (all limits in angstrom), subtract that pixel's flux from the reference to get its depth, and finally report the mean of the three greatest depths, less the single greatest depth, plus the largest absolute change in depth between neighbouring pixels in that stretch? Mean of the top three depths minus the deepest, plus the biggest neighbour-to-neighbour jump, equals 1.6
